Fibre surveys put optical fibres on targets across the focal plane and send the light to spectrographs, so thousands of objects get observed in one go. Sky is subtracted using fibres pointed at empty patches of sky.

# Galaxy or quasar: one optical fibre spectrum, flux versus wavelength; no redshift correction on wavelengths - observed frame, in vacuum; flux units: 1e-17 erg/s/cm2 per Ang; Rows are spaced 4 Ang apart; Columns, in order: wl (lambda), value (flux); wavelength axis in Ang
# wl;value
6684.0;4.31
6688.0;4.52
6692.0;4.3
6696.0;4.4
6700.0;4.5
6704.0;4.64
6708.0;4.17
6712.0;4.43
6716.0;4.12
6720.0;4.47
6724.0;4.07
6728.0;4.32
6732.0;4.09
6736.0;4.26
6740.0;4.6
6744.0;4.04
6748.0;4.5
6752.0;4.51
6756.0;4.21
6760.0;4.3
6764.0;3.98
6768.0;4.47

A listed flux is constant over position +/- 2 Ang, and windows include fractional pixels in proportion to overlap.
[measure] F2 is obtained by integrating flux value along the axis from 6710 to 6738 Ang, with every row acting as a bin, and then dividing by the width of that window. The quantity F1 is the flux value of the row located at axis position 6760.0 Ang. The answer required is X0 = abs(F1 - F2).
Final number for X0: 0.05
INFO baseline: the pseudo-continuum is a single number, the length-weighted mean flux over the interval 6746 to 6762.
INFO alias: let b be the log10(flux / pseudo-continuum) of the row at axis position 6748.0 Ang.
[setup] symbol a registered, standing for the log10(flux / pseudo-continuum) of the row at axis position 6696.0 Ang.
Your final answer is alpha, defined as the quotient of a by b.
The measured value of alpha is 0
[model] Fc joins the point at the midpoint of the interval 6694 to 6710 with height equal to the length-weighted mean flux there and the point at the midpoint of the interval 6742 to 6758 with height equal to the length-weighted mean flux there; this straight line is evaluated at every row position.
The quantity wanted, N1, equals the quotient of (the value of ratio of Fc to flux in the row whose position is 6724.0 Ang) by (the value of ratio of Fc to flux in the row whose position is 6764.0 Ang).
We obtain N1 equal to 1.00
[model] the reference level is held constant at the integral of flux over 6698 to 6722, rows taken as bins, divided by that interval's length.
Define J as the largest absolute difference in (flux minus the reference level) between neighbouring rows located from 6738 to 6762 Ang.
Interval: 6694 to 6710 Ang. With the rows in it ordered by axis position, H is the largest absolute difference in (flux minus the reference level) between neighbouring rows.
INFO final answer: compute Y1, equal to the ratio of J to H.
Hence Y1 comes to 1.2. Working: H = 0.47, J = 0.560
